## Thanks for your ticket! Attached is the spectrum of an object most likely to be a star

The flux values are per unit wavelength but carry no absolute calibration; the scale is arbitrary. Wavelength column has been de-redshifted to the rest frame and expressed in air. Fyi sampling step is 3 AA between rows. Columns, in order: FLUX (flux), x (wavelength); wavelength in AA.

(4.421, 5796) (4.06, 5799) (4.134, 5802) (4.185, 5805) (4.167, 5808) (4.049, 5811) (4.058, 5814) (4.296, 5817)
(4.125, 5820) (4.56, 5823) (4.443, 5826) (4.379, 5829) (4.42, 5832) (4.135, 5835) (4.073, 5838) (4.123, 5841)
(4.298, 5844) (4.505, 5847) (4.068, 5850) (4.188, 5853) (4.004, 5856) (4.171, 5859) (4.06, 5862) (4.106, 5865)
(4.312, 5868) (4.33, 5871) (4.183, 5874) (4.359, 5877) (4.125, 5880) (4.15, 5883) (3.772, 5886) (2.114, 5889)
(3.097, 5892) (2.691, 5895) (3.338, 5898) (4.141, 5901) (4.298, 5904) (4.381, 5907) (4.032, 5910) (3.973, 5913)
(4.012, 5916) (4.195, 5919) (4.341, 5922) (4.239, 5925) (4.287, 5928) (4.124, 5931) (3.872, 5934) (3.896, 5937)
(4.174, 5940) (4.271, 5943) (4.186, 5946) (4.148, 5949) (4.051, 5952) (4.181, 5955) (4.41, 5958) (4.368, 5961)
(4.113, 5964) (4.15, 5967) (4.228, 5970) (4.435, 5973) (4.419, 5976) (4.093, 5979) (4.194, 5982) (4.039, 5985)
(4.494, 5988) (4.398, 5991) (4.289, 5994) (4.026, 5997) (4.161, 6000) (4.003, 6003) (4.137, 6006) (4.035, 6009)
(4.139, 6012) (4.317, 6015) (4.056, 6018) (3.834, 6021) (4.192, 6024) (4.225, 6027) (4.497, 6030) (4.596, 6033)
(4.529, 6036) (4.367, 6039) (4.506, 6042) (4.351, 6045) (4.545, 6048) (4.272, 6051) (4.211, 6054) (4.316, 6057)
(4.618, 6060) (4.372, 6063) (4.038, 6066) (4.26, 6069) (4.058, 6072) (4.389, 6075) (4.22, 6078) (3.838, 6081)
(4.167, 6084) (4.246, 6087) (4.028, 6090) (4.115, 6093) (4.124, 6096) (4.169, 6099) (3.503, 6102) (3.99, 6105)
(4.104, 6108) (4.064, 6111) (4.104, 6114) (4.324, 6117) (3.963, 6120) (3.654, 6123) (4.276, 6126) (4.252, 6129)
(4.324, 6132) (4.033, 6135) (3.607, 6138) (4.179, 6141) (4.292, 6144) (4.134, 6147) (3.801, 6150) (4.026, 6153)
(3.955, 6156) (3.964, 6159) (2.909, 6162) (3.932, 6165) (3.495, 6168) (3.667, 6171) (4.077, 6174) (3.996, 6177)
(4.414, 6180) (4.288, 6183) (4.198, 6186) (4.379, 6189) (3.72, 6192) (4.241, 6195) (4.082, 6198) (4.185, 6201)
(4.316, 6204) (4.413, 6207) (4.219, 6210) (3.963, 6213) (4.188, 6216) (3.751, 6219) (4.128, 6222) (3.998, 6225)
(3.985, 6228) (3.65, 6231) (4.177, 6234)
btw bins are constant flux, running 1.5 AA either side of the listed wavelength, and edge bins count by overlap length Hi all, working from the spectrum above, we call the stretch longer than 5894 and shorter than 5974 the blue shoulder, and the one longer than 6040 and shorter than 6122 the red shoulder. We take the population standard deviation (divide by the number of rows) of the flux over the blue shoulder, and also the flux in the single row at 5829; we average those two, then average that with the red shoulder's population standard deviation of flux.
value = 1.29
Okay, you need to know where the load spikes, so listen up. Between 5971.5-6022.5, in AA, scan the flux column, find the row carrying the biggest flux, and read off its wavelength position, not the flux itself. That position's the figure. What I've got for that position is 5988 AA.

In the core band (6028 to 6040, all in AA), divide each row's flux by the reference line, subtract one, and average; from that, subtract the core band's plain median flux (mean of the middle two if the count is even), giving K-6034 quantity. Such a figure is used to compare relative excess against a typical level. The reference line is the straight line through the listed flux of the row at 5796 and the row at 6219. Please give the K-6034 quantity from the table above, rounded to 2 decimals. -4.40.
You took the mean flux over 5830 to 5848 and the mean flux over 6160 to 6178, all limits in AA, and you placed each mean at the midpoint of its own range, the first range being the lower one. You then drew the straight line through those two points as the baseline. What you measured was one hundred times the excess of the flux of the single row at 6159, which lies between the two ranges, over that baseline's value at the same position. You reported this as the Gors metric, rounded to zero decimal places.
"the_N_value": 27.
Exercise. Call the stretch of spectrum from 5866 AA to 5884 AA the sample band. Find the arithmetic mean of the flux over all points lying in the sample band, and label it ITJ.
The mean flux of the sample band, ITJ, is 4.24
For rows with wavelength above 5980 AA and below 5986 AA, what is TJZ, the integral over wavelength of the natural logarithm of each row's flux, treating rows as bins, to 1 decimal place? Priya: 8.5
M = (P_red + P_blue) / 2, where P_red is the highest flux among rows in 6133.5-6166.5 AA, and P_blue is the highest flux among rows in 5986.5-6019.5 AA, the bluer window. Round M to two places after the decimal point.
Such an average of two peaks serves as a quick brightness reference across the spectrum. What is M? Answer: 4.39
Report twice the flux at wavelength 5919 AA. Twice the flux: 8.39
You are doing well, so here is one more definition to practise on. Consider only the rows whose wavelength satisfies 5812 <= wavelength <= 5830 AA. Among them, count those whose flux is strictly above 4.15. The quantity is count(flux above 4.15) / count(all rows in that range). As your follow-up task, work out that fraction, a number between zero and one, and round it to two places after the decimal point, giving 0.67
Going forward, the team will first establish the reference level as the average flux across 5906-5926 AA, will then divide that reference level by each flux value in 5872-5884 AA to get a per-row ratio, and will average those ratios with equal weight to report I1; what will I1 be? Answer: 0.99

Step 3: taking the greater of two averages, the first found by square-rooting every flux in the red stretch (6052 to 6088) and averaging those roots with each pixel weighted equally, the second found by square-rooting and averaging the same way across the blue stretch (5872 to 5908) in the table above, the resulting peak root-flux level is 2.056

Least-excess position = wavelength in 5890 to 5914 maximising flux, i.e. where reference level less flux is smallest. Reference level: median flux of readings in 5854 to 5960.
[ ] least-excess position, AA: 5907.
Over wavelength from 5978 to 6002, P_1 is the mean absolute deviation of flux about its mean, 0.136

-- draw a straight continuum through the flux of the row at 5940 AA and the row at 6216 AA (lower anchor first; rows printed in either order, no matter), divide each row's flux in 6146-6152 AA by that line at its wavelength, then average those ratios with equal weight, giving 0.95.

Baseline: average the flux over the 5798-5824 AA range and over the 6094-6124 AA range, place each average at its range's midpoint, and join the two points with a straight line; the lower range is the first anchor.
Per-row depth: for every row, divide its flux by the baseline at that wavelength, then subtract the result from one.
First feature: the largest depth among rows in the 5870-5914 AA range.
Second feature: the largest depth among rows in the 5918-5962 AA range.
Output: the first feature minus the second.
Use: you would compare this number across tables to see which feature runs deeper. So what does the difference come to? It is 0.43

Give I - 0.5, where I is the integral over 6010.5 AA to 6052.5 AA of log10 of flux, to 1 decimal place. 26.2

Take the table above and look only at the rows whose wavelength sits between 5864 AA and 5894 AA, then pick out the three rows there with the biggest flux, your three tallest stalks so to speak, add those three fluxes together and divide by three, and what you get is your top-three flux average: 4.33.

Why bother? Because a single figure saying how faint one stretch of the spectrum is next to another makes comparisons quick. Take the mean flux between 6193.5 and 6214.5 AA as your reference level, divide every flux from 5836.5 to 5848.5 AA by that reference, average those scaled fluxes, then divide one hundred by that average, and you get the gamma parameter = 99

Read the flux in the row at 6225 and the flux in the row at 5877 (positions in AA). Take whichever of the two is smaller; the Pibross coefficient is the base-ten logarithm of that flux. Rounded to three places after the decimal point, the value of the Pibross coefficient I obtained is 0.602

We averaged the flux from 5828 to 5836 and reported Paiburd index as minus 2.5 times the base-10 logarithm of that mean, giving -1.59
